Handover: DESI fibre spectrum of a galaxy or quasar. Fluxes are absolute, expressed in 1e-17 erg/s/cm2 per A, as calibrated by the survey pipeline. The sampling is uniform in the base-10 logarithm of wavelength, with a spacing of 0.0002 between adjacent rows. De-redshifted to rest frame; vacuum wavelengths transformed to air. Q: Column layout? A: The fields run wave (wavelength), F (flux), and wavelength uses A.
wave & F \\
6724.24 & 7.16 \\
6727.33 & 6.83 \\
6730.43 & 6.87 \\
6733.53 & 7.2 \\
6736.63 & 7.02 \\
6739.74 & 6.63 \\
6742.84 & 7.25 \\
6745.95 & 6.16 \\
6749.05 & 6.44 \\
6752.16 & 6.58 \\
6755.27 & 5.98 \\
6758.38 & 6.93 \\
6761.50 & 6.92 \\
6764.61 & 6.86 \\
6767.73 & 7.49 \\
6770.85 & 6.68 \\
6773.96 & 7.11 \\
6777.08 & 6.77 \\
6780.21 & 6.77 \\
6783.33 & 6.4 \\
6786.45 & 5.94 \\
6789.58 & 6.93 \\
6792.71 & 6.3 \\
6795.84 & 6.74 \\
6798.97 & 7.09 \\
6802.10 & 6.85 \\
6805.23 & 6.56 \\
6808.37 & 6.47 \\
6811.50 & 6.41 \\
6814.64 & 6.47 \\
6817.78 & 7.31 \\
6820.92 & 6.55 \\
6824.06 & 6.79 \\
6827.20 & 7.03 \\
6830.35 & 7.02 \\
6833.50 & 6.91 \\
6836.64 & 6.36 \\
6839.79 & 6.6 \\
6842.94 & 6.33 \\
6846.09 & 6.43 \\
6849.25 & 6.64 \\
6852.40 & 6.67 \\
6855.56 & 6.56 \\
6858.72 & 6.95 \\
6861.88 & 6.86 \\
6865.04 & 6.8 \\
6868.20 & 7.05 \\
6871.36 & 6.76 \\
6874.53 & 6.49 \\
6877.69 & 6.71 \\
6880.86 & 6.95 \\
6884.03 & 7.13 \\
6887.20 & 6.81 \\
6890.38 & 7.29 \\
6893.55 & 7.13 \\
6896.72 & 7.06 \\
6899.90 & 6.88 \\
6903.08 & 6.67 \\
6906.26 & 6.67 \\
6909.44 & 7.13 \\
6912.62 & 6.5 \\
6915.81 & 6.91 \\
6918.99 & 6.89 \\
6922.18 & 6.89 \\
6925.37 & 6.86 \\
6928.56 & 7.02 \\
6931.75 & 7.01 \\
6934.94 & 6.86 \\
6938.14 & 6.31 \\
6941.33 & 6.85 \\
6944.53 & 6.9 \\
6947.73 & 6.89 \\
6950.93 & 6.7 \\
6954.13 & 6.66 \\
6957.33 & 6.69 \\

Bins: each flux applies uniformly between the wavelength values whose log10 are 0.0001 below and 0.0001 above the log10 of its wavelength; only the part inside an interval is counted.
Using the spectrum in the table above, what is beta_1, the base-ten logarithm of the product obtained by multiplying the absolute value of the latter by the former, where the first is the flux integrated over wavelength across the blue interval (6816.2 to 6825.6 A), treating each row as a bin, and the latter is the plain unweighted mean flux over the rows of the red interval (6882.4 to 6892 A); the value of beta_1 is 2.66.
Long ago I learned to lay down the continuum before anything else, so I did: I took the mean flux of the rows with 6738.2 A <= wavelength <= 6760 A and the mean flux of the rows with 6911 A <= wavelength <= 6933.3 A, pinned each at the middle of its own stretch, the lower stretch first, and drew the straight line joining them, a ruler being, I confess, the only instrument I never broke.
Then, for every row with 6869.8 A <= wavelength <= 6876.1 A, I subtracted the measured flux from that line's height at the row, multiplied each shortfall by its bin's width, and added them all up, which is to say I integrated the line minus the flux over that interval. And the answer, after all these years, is 1.0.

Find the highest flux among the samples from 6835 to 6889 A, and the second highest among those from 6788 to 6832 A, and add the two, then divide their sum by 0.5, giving 28.4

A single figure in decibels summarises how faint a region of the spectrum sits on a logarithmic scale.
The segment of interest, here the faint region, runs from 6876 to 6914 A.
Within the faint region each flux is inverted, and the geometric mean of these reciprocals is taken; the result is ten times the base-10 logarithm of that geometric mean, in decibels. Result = -8.39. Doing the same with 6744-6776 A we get -8.26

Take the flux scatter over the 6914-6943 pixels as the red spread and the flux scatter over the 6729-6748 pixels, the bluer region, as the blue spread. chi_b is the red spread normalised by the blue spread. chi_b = 0.5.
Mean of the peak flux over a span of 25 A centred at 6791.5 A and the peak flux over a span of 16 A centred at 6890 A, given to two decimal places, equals 7.19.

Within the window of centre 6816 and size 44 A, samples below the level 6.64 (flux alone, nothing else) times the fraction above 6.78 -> 3.0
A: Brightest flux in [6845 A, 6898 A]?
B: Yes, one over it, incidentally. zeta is 0.137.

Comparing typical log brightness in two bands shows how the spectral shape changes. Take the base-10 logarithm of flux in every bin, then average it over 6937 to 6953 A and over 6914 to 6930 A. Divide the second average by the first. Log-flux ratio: 1.01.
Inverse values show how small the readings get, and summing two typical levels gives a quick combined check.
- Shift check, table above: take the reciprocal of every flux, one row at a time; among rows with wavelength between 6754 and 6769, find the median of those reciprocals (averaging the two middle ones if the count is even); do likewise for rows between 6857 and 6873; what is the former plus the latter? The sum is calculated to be 0.290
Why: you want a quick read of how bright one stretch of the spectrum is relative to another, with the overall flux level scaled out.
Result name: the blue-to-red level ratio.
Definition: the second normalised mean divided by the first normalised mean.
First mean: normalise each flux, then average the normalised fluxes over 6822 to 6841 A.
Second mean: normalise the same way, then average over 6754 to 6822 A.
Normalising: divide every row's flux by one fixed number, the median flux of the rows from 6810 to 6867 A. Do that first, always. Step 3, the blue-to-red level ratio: 0.99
